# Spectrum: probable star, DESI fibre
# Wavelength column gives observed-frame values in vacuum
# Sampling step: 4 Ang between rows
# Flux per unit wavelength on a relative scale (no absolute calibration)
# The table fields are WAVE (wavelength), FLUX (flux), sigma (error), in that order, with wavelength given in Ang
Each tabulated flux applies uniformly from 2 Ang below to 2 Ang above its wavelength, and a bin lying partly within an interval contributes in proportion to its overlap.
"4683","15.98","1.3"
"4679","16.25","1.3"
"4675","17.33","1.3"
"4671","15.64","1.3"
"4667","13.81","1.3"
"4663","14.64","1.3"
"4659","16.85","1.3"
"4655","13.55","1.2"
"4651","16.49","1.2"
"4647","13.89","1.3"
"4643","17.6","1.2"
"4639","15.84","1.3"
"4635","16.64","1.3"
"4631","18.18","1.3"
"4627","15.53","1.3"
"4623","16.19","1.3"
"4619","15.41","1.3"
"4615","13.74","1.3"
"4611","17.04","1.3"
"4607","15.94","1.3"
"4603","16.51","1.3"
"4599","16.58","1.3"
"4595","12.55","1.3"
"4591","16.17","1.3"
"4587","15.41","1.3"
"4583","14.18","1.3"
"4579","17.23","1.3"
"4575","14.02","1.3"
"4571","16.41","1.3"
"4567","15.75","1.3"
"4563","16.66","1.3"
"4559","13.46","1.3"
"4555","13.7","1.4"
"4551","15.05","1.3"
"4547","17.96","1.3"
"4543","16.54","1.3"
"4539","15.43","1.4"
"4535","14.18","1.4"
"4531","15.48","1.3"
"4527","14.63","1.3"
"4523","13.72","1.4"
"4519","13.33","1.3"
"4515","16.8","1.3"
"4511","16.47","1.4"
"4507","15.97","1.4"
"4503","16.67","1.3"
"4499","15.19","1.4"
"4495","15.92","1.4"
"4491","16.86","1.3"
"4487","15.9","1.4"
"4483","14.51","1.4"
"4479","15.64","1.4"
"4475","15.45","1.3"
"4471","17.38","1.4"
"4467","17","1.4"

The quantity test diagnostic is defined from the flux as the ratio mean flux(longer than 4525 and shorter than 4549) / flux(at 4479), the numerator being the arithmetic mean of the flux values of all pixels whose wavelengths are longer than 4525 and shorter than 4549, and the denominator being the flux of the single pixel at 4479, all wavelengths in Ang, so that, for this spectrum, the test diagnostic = 1.00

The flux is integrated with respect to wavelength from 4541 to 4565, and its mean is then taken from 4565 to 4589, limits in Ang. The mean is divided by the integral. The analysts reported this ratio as 0.042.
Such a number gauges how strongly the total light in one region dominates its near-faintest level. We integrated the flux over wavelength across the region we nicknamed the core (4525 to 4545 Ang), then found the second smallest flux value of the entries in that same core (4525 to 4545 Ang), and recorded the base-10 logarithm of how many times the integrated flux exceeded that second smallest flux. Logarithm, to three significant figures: 1.32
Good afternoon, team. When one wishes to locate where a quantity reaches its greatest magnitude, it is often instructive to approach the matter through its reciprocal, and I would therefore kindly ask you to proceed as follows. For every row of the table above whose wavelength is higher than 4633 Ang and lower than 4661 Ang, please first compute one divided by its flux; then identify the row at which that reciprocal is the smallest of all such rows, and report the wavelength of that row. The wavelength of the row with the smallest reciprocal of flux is 4643 Ang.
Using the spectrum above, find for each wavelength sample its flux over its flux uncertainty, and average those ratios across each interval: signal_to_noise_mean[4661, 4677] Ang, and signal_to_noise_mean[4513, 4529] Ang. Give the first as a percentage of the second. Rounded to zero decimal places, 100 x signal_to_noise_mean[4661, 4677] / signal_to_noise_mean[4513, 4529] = 107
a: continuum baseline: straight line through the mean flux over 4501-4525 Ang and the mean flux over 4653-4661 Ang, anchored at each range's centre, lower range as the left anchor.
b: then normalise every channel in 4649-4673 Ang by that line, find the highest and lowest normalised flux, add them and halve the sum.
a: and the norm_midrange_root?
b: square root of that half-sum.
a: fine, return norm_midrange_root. 1.00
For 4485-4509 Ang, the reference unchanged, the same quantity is 1.02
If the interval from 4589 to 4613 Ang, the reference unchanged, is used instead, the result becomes 0.98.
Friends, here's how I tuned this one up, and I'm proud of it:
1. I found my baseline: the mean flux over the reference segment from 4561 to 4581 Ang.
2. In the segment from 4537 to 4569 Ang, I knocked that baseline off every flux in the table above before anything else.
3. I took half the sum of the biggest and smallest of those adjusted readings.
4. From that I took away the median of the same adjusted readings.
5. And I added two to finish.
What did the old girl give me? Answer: 2.1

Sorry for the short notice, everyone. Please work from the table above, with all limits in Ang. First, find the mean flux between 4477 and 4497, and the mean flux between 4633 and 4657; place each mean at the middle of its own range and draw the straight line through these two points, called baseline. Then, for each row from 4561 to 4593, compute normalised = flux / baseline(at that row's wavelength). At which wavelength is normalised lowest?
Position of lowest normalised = 4575 Ang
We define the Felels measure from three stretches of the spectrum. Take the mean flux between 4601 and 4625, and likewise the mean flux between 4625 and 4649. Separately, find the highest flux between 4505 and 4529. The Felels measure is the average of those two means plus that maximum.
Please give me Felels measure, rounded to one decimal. 32.8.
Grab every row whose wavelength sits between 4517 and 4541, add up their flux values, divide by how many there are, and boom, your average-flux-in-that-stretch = 14.5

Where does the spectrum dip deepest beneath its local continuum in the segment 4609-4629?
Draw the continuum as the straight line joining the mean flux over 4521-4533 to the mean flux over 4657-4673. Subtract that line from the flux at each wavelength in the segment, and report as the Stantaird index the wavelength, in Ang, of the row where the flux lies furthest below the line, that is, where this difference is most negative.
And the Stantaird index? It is 4615 Ang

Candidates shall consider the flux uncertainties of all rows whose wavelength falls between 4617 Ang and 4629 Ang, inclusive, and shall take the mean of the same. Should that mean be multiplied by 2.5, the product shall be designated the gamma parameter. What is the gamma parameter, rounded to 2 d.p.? 3.25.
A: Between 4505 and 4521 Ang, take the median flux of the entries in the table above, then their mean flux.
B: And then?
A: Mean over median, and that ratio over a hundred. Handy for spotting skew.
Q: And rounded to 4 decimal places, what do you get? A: 0.0096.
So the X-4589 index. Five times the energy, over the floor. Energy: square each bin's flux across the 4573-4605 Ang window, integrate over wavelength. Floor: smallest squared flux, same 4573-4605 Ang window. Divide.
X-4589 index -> 241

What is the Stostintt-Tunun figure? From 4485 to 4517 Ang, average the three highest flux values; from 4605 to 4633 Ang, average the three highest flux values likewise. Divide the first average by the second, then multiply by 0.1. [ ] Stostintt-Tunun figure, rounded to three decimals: 0.098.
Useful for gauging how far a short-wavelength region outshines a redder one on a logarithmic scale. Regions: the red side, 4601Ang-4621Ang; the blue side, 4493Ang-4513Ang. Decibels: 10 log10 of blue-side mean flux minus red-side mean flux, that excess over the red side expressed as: -5.00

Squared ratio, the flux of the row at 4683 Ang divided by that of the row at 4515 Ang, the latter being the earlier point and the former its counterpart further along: 0.90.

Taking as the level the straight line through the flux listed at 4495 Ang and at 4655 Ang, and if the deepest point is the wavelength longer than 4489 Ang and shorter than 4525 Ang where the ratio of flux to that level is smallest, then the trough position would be 4519 Ang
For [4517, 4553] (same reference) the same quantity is 4519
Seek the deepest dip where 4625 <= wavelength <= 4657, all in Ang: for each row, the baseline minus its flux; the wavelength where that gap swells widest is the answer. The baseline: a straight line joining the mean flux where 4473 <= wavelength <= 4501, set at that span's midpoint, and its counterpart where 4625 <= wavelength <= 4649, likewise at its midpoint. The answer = 4655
